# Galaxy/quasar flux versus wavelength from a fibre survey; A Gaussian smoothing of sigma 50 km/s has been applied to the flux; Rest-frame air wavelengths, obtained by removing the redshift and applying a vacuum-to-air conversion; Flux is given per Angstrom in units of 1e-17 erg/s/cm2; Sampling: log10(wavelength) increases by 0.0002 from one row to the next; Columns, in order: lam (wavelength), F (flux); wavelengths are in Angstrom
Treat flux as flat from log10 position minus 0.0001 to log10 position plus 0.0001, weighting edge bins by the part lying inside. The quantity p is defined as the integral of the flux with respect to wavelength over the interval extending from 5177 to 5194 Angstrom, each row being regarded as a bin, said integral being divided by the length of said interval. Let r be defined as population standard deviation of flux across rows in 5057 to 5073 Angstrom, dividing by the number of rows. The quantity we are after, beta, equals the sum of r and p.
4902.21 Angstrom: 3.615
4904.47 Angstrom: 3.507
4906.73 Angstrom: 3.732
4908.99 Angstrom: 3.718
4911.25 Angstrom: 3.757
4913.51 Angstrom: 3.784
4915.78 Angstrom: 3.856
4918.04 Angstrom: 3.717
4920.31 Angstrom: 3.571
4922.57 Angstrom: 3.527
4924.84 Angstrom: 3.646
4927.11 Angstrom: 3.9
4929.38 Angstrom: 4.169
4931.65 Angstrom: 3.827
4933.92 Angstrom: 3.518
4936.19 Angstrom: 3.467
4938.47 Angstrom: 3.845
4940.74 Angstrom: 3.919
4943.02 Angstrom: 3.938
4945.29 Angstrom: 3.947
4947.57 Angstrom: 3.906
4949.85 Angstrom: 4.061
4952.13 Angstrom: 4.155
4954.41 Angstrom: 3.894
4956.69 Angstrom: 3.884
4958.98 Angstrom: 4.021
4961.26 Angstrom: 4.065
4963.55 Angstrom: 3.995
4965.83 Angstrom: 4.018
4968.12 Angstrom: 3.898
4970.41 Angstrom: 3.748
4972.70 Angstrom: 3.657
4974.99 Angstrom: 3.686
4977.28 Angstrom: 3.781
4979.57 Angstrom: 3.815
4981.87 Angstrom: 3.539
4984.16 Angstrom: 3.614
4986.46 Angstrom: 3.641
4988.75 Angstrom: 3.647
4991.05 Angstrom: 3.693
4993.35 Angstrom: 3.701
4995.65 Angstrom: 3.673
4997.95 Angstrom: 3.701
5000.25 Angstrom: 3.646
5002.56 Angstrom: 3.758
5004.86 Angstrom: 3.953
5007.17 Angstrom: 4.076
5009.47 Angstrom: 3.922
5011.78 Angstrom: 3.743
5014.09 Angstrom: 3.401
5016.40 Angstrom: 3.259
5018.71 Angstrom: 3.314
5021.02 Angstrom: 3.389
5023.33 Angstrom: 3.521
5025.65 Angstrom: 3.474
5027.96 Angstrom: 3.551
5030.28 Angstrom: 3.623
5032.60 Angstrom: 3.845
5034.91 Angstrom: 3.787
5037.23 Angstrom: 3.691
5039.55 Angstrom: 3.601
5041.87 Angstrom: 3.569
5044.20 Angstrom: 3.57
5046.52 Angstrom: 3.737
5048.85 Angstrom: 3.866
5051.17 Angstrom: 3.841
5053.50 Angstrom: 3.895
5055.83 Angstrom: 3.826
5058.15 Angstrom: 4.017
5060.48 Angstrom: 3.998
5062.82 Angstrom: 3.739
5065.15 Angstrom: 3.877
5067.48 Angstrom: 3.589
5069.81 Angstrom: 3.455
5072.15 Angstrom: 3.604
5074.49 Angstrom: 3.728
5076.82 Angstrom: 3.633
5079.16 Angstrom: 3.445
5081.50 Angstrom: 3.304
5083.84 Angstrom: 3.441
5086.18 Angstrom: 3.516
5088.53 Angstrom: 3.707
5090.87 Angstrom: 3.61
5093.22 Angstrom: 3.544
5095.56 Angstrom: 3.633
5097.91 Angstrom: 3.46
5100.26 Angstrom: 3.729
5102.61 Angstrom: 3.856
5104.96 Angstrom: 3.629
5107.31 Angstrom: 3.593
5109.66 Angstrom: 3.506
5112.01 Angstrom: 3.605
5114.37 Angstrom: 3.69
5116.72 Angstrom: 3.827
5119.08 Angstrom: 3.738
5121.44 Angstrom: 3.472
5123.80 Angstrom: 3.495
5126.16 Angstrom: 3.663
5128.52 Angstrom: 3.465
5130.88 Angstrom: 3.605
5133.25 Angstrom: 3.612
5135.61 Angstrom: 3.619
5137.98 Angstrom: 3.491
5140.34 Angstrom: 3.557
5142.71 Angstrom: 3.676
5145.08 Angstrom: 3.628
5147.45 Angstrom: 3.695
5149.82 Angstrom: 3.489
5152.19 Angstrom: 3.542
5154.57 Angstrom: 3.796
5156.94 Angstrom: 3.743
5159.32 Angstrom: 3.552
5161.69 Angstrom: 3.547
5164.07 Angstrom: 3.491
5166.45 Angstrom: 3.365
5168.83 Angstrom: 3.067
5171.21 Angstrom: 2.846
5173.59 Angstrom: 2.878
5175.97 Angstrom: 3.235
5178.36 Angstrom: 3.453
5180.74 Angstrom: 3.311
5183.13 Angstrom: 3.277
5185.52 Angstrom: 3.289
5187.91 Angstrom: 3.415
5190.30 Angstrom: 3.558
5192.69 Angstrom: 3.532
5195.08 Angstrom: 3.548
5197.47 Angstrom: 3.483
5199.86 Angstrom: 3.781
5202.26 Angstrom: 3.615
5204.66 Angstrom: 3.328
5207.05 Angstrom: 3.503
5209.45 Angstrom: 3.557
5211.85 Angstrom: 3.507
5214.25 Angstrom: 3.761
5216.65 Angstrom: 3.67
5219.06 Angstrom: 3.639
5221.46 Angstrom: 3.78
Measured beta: 3.60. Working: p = 3.40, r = 0.201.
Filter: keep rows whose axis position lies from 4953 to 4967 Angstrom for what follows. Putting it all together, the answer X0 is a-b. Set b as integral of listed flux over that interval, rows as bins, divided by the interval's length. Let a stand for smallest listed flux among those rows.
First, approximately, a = 3.884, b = 3.98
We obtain -0.10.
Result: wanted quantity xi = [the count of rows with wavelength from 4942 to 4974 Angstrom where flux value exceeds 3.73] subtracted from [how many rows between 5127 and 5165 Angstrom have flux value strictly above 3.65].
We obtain -9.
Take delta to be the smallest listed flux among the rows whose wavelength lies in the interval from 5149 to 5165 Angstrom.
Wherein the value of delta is 3.489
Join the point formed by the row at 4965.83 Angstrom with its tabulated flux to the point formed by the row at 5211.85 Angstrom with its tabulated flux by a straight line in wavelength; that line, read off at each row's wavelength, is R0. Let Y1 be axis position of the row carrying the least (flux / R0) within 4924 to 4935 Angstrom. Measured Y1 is 4933.92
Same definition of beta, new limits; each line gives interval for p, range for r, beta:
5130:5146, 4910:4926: 3.71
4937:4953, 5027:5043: 4.06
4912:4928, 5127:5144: 3.78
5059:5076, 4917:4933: 3.92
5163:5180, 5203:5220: 3.32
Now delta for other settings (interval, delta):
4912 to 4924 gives 3.527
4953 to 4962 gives 3.884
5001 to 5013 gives 3.743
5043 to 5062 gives 3.57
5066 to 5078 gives 3.455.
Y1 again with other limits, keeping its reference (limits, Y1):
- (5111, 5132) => 5121.44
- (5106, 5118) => 5109.66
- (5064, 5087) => 5081.50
